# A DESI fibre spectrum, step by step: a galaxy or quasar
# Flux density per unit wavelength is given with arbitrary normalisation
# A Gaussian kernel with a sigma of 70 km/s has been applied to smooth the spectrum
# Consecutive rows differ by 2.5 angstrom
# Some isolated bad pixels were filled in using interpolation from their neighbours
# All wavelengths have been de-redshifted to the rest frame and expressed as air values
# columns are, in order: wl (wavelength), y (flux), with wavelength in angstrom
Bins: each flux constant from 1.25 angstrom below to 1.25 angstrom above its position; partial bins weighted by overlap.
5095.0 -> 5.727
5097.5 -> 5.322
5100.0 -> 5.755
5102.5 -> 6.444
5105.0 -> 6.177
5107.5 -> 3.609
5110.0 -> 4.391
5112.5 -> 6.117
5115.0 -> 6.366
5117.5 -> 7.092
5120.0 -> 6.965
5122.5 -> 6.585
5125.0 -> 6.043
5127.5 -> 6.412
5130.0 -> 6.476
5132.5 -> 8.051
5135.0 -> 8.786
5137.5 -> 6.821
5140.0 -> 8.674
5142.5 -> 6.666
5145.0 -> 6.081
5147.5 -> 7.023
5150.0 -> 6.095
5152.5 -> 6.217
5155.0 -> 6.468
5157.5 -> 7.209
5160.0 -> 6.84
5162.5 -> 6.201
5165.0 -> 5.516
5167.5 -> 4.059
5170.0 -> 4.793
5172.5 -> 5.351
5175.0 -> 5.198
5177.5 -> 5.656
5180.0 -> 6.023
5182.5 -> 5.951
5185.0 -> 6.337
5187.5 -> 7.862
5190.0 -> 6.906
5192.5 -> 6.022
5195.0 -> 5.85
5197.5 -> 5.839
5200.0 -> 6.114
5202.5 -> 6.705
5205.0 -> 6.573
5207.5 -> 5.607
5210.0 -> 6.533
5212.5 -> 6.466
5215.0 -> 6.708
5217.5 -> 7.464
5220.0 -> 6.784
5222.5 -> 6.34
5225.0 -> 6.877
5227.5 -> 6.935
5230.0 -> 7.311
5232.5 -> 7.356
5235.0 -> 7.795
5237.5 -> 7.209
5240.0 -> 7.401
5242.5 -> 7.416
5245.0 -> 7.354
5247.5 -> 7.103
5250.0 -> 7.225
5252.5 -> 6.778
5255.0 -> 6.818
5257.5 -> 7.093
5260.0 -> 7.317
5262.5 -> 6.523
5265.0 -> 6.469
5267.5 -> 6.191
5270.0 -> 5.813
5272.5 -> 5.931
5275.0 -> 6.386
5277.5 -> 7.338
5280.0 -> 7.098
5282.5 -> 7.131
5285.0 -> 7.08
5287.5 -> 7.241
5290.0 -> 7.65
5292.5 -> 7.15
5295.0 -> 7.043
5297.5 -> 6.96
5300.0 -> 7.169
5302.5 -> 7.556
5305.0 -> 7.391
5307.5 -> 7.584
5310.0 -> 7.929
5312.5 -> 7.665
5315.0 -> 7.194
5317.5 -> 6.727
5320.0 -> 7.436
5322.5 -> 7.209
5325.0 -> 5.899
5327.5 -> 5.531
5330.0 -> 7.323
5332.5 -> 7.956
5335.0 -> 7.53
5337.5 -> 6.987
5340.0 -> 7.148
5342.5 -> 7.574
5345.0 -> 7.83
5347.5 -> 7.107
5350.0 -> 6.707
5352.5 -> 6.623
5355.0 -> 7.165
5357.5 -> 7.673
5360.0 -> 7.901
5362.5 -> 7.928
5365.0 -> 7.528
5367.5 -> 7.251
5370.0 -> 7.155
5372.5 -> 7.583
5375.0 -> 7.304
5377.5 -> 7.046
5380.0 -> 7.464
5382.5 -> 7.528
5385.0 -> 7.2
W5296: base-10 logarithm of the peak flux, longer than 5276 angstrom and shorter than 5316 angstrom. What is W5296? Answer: 0.899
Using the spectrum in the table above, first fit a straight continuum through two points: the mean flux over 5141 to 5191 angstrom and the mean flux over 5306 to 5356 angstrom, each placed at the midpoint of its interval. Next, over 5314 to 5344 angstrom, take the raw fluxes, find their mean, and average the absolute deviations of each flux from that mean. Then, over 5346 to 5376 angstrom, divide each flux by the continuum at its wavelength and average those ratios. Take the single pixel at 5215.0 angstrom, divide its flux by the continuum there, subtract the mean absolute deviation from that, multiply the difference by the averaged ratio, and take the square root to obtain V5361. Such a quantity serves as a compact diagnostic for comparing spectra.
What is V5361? 0.73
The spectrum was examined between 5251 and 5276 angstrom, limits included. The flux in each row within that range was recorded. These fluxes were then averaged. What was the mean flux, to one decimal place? 6.5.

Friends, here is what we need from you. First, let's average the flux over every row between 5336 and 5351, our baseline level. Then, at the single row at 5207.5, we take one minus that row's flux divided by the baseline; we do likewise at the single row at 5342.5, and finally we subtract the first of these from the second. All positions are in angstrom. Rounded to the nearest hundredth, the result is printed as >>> -0.27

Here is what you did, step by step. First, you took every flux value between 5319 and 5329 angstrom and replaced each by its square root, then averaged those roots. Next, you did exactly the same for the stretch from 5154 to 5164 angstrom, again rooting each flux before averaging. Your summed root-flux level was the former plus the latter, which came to 5.13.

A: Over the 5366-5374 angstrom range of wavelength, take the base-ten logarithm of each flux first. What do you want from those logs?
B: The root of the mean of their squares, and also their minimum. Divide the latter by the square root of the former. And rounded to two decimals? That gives 0.92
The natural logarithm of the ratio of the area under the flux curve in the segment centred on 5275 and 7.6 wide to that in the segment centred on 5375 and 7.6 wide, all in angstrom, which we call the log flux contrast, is -0.11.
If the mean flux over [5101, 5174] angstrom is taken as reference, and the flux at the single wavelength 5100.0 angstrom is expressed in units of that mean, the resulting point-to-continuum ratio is 0.91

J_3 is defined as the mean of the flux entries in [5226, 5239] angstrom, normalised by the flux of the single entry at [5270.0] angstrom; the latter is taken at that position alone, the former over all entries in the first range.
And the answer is 1.26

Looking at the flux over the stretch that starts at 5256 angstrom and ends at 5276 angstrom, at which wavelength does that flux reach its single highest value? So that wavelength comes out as 5260.0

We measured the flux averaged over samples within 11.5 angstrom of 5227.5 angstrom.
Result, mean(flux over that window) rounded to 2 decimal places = 7.12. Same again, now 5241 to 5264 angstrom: 7.07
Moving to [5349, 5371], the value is 7.33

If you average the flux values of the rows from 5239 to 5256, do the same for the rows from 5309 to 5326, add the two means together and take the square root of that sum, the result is 3.78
